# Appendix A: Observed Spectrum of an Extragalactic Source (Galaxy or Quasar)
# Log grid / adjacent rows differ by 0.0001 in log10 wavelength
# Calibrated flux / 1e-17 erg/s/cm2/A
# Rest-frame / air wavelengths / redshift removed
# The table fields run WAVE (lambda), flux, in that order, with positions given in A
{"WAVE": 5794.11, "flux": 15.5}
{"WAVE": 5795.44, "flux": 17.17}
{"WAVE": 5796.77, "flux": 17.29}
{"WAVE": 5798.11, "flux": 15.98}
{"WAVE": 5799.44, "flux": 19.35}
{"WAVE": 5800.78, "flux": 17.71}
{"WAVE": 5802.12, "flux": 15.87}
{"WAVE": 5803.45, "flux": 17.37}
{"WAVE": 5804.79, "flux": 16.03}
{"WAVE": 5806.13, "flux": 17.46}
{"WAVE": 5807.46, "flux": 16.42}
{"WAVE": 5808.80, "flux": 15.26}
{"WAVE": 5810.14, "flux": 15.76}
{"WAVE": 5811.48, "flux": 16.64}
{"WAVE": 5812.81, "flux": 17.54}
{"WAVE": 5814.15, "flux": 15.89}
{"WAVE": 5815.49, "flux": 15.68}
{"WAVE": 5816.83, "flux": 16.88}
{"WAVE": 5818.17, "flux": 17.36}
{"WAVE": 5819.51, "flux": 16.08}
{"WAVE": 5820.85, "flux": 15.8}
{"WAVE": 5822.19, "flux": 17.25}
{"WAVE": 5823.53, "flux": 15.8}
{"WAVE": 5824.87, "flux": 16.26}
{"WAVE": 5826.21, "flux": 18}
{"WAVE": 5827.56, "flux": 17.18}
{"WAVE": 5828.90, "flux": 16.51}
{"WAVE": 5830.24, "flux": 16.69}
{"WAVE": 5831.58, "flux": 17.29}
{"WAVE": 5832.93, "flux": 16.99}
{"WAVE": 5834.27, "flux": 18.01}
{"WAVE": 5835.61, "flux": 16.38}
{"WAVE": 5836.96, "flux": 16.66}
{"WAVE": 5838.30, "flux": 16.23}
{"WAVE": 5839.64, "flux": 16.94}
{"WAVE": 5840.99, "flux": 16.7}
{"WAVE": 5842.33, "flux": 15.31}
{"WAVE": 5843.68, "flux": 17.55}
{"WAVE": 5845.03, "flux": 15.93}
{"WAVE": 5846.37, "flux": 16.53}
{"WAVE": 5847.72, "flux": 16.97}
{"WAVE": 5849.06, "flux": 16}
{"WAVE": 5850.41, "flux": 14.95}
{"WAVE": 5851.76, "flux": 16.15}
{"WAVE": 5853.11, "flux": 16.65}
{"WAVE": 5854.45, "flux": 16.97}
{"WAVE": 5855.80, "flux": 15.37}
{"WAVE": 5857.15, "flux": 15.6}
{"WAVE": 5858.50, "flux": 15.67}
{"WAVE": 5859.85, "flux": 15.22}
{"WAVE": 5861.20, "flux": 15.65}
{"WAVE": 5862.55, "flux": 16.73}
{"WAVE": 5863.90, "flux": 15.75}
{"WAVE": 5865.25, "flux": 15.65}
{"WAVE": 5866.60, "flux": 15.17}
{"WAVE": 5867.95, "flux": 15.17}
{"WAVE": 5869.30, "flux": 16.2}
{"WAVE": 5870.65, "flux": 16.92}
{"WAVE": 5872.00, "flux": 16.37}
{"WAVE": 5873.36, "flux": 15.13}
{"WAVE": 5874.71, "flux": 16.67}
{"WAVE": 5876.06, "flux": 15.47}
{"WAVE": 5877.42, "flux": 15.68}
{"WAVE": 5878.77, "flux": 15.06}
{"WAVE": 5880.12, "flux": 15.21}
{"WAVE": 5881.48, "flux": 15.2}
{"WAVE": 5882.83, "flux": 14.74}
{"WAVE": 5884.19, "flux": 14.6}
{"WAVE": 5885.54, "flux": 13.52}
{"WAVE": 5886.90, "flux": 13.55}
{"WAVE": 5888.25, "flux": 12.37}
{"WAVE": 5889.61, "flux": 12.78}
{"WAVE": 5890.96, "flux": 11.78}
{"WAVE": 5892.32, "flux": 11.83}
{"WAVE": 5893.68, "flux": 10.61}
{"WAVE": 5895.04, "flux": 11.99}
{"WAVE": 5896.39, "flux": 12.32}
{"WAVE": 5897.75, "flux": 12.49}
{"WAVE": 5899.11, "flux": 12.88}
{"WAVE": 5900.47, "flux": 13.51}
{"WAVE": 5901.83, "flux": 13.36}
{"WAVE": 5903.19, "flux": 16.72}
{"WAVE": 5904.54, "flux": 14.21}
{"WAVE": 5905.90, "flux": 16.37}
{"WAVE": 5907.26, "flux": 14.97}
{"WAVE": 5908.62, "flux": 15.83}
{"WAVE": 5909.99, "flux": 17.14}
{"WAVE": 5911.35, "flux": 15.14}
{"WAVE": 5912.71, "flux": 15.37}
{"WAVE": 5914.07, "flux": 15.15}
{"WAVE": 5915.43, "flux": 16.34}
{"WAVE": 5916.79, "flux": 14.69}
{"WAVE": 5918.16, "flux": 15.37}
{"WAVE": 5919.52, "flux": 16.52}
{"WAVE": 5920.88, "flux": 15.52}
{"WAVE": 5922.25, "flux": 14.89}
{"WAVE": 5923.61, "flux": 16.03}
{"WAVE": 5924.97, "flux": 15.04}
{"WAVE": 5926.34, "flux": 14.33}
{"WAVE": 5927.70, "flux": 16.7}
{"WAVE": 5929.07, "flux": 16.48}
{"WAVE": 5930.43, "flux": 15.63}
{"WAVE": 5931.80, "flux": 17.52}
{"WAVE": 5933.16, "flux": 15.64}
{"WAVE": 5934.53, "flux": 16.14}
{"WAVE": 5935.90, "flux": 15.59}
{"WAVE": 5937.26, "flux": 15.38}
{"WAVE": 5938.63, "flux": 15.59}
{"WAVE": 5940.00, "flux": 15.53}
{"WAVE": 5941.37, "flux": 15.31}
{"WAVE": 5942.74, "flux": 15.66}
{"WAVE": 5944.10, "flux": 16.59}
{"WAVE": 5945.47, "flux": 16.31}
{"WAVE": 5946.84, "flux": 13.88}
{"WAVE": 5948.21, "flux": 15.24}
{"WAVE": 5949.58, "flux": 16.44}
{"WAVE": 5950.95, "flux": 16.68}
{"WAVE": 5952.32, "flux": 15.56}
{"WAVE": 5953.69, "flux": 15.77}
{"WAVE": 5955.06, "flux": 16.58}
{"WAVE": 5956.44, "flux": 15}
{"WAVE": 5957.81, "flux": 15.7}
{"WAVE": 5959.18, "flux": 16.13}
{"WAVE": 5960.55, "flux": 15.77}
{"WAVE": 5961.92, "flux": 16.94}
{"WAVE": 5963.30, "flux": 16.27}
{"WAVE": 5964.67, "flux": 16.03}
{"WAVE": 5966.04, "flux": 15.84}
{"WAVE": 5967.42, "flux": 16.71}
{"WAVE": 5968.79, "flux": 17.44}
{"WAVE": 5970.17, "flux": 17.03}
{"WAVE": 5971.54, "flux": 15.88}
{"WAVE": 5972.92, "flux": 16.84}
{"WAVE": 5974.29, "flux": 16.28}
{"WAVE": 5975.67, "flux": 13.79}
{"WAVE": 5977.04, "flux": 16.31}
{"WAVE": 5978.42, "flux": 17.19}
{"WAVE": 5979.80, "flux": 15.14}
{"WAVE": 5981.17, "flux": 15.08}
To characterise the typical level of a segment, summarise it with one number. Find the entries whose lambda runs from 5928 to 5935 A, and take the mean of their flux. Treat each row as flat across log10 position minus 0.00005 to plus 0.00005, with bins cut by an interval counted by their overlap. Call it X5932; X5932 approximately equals 16.3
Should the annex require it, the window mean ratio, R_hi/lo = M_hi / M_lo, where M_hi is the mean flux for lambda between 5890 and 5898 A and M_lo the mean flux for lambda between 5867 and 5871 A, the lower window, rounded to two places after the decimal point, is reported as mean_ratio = 0.74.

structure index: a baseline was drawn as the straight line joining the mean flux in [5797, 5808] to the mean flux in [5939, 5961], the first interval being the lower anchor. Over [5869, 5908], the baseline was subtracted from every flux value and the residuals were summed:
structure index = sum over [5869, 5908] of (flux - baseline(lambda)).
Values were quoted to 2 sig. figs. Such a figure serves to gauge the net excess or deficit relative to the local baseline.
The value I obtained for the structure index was -60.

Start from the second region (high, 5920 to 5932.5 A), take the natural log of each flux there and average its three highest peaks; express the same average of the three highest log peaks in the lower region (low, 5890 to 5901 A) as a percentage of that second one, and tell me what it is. 91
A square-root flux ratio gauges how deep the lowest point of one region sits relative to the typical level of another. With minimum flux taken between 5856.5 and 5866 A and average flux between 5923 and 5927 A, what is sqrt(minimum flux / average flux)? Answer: 1.003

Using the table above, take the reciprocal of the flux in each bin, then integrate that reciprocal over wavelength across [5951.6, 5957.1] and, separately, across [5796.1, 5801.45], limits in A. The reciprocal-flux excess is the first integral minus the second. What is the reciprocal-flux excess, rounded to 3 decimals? 0.044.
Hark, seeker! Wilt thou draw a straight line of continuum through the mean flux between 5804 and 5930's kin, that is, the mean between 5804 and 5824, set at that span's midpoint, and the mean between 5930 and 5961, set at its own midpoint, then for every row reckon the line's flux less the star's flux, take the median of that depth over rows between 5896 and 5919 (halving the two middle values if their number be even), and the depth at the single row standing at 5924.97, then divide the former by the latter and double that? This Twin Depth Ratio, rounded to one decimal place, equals 1.9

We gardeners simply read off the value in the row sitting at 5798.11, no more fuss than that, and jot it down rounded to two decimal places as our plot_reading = 15.98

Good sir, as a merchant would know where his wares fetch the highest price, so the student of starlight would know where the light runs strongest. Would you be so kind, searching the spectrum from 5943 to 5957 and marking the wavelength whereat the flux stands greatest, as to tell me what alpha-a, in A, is 5950.95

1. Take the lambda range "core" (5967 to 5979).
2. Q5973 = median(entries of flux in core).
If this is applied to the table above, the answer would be 16.7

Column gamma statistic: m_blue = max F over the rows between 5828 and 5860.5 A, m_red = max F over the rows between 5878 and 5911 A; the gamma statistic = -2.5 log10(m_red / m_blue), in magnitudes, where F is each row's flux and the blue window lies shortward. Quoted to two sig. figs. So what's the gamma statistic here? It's 0.054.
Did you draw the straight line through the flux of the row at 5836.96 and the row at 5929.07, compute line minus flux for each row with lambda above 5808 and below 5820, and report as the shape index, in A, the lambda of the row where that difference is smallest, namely 5812.81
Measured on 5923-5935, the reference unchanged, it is 5931.80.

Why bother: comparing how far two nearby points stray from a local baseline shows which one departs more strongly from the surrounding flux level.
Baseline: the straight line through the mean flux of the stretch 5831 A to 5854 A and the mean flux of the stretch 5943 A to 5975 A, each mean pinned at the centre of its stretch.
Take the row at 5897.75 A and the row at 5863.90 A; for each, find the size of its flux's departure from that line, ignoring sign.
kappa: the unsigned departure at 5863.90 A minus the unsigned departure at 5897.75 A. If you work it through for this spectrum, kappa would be -3.1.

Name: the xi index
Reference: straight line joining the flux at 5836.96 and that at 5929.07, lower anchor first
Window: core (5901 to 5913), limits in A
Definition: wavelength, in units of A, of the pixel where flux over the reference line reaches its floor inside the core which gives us 5901.83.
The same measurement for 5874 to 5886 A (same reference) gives 5885.54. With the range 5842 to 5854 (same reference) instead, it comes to 5850.41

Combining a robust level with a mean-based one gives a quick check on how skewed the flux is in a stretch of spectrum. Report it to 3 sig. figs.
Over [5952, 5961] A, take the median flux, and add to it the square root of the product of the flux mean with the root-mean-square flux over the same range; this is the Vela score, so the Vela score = 31.6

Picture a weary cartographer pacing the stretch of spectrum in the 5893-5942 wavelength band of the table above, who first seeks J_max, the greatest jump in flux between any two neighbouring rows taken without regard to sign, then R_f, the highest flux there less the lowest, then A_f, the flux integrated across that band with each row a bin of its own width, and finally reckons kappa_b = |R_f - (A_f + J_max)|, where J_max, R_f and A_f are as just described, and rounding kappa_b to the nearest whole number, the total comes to 735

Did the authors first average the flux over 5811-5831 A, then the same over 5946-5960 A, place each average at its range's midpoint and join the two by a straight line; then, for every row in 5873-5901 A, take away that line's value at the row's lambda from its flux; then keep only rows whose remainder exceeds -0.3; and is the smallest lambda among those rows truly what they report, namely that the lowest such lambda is 5874.71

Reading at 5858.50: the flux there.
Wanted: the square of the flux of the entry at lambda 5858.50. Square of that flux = 246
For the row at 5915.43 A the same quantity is 267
